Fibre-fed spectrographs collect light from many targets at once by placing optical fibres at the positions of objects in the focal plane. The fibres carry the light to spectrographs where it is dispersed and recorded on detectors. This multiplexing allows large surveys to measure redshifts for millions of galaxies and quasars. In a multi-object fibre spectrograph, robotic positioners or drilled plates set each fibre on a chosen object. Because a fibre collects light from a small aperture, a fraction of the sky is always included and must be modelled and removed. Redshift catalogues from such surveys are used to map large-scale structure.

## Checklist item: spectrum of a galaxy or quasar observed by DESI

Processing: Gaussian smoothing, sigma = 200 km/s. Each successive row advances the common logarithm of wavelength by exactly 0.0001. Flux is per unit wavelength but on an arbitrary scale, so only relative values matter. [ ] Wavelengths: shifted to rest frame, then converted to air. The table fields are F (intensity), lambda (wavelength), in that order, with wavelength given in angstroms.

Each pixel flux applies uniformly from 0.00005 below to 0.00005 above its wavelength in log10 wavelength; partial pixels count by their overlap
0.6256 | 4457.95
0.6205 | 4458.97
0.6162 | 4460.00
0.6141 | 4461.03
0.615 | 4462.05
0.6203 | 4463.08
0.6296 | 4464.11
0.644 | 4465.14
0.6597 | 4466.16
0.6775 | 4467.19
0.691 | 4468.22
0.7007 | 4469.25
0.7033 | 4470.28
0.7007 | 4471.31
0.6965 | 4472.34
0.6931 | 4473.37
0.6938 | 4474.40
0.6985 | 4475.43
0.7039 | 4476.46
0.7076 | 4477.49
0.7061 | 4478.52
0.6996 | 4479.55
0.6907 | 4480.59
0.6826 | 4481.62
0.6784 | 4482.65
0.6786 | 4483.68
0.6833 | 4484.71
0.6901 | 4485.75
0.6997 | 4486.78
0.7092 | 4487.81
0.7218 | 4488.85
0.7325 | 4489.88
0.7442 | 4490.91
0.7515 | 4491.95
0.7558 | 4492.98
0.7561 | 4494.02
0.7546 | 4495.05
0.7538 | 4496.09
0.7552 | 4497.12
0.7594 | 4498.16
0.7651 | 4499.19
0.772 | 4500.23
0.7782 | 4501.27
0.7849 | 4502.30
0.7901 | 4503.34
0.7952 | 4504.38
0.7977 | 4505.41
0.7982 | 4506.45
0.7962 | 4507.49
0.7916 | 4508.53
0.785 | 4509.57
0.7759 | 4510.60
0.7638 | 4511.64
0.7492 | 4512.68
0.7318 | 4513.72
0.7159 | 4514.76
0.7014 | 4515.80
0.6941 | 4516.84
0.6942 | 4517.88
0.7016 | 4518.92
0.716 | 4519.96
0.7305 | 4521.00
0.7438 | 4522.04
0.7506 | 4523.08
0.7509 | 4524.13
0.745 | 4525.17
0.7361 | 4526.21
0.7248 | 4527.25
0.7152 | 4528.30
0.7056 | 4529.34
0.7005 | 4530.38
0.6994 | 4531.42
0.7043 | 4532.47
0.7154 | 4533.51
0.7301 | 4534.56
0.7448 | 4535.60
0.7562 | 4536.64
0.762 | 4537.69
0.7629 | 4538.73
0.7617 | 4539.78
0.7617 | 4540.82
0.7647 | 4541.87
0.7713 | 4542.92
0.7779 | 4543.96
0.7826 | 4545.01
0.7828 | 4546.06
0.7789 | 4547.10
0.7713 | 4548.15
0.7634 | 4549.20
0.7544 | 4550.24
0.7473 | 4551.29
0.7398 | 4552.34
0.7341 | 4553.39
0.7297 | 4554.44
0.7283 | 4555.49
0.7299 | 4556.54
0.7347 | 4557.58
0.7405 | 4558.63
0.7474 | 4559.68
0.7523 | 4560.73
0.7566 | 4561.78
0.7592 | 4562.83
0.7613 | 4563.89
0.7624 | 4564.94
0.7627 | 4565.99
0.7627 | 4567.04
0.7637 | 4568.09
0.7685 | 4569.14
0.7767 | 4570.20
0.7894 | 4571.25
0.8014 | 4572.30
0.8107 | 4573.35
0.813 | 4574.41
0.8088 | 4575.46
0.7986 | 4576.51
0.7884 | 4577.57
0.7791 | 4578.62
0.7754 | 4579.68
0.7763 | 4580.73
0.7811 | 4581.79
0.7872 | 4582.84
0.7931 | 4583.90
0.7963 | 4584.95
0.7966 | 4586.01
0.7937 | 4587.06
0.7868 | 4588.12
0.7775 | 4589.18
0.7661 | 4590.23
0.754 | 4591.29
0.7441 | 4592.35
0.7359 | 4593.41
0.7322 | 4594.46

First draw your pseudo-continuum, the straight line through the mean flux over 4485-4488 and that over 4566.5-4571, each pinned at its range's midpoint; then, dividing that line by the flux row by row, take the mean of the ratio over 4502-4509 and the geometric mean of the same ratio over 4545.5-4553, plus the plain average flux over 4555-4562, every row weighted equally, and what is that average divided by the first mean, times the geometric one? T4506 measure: 0.81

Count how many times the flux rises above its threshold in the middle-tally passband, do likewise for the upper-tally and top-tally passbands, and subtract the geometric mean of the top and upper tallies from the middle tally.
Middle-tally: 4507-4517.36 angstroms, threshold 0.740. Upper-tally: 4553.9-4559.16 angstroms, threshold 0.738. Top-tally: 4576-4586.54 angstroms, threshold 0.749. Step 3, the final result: 3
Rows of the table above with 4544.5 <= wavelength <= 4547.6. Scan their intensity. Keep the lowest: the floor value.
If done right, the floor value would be 0.7789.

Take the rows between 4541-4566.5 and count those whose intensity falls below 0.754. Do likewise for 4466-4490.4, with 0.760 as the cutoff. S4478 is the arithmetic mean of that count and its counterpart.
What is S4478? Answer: 17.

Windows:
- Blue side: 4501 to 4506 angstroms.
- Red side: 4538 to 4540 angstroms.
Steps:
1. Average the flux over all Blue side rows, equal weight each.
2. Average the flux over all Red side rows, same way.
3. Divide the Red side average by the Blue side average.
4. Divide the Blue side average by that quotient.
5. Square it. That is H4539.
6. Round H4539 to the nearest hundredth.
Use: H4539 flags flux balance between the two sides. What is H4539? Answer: 0.67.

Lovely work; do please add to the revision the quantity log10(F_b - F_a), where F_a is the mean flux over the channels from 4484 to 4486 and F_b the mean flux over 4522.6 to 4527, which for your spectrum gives -1.2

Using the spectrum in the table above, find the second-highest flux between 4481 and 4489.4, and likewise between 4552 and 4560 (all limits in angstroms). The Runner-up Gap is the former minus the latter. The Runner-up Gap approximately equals -0.031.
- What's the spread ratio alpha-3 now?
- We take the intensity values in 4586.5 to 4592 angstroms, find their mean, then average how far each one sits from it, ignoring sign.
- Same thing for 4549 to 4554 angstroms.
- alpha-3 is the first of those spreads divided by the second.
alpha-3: 1.4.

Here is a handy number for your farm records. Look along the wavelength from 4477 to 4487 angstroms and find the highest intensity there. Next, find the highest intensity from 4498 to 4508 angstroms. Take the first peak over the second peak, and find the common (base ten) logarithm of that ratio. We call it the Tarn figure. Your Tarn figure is -0.05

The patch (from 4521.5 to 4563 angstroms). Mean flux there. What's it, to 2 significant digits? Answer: 0.75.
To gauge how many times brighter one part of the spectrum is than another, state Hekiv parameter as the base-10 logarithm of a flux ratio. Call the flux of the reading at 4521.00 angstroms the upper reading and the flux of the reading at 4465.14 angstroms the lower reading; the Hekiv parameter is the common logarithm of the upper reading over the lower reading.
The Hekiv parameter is 0.05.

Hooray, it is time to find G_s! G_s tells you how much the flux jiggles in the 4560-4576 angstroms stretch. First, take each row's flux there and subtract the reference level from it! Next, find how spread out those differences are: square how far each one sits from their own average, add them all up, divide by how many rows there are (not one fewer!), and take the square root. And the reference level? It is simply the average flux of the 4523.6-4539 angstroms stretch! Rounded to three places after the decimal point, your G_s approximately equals 0.021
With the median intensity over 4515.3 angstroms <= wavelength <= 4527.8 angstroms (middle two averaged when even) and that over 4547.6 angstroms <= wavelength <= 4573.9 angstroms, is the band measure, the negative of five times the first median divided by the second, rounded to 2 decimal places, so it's -4.79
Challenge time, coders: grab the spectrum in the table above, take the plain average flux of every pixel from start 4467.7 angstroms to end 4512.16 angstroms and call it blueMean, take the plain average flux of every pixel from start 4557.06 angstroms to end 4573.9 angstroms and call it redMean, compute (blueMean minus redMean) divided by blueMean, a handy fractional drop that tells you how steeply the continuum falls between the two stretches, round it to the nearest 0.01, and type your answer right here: -0.04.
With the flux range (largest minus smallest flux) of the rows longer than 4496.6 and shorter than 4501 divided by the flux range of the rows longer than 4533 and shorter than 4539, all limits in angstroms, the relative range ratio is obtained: 0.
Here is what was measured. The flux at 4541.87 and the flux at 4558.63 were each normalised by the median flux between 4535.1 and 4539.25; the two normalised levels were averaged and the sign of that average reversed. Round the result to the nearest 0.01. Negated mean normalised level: -0.99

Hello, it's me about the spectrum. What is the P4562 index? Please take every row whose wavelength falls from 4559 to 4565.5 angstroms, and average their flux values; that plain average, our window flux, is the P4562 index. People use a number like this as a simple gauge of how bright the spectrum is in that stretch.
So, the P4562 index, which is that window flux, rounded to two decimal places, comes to 0.76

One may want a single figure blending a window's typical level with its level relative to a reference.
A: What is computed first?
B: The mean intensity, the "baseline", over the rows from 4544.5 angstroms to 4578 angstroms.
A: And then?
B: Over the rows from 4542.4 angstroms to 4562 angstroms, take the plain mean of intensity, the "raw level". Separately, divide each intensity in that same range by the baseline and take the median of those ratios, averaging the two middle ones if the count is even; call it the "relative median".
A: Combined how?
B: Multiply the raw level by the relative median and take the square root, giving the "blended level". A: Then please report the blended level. 0.861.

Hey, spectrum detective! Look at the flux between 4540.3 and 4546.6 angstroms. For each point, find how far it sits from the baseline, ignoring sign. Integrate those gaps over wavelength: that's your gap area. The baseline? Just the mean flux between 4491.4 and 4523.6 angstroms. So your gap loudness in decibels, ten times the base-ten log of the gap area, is -9.4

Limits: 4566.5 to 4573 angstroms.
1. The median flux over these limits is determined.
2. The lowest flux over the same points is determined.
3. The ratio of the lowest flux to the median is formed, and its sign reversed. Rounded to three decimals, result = -0.987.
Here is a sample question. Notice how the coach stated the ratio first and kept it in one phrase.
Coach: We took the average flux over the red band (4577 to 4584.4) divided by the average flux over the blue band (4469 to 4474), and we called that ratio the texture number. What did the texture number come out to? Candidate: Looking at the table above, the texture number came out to 1.120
